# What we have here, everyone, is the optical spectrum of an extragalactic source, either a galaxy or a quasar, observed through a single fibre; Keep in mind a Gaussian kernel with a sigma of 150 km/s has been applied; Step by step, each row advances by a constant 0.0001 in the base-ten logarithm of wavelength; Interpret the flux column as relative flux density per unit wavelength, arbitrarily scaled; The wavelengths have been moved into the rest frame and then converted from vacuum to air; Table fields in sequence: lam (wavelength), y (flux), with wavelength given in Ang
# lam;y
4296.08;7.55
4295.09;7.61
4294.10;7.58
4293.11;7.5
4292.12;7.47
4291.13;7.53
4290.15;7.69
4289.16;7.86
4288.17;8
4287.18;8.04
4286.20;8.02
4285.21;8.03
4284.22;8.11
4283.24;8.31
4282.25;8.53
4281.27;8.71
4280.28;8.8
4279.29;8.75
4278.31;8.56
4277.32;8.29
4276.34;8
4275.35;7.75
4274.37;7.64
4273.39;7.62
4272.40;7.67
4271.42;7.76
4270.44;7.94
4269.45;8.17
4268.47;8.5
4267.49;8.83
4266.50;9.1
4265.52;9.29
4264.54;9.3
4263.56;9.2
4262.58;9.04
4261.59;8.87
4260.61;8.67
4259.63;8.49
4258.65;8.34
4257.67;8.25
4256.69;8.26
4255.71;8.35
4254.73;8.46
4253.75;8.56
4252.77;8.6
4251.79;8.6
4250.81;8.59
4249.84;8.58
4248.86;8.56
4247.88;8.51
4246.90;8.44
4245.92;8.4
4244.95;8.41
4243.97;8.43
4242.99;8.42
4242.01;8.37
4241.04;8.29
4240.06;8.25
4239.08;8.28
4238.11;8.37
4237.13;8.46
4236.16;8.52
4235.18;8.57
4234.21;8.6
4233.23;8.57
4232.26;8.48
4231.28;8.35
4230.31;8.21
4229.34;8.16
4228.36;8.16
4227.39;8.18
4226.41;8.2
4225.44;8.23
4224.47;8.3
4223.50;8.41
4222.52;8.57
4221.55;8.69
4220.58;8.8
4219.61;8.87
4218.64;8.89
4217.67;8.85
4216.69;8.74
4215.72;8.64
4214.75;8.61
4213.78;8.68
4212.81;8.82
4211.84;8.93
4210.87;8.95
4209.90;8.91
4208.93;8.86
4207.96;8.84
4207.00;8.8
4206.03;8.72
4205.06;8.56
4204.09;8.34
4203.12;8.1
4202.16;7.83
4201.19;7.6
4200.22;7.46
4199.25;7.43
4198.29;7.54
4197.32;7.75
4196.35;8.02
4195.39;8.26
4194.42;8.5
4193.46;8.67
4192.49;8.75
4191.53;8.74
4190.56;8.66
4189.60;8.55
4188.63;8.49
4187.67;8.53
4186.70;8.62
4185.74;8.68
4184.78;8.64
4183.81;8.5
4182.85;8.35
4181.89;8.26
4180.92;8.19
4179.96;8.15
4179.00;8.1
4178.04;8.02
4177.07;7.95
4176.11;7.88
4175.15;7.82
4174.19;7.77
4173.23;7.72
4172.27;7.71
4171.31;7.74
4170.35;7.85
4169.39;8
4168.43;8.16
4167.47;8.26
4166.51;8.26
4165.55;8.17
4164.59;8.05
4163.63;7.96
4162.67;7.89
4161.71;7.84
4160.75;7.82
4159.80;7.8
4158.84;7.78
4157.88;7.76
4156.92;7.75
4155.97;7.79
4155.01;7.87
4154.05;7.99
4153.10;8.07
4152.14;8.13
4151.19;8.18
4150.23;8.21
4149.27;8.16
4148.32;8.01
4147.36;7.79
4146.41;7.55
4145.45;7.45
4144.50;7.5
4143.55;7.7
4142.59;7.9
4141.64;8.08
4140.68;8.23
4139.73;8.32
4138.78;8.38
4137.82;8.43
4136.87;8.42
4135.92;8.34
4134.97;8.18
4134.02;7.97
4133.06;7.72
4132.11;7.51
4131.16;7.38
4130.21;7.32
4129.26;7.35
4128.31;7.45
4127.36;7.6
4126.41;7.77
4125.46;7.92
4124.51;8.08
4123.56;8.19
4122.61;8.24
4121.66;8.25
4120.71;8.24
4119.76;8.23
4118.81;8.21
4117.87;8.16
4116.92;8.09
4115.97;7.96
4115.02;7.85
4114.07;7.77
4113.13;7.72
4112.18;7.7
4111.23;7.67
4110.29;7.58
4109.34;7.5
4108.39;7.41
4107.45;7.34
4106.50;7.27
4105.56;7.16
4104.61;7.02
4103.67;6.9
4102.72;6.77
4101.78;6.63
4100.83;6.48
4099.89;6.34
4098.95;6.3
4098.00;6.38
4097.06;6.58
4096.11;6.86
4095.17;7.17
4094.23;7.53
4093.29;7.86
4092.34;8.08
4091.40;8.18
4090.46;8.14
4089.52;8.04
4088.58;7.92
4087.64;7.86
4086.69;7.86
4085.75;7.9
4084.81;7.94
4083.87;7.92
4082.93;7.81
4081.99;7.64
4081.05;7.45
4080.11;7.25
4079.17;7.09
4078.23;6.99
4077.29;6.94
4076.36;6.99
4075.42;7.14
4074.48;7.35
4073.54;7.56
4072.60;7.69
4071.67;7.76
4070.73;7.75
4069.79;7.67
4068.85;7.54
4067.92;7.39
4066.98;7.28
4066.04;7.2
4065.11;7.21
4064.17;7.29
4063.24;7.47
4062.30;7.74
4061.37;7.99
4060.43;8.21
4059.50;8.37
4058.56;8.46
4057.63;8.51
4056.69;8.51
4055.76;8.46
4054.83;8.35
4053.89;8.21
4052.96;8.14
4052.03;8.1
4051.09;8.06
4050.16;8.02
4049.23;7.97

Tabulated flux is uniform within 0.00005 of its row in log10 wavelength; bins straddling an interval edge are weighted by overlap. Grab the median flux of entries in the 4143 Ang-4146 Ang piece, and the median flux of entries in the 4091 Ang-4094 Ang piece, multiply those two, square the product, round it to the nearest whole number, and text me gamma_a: 3672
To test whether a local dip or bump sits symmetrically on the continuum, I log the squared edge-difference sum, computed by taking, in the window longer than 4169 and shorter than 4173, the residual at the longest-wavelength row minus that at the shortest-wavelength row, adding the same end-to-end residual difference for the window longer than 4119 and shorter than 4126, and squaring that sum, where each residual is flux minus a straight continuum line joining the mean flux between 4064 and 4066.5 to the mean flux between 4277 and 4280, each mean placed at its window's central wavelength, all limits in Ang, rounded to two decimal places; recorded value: 0.43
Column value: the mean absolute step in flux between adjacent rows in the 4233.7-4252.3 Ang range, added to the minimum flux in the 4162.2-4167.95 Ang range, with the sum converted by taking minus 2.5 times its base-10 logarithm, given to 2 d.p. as -2.25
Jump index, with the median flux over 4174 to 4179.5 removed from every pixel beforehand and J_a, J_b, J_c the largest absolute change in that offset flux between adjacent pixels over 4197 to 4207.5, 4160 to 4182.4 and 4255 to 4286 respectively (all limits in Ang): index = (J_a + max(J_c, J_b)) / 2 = 0.300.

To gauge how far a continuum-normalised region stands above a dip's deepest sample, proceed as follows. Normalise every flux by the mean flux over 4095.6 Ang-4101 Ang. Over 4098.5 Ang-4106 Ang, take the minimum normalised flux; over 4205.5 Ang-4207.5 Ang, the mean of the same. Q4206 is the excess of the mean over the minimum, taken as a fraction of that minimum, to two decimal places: 0.39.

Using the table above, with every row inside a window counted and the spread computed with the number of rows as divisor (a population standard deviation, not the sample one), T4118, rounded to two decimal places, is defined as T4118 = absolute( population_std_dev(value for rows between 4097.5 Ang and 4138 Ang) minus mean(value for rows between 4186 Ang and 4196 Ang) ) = 7.99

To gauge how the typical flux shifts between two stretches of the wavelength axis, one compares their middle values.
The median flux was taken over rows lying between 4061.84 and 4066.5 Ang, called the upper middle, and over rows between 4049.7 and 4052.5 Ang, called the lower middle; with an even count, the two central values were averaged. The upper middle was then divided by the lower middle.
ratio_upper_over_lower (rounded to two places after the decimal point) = 0.90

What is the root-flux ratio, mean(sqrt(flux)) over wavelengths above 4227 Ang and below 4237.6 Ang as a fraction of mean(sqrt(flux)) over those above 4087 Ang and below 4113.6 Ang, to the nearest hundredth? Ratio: 1.07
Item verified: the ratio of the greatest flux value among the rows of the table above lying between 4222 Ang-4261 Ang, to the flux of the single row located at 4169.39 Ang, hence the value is 1.08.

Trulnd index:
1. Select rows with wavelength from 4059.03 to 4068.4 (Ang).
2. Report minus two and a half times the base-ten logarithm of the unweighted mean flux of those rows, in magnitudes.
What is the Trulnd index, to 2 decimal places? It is -2.20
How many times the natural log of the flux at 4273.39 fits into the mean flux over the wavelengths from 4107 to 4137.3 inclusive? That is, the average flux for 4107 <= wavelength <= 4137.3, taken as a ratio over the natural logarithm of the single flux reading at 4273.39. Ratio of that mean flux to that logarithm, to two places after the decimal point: 3.86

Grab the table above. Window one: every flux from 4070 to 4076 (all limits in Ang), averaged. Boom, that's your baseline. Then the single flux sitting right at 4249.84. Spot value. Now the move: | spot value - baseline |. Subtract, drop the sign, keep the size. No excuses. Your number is 1.0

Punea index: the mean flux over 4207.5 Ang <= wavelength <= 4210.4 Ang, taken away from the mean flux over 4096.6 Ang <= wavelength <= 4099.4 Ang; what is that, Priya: -2.4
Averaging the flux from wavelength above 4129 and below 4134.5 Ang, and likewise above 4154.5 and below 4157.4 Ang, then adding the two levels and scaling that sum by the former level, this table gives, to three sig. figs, 116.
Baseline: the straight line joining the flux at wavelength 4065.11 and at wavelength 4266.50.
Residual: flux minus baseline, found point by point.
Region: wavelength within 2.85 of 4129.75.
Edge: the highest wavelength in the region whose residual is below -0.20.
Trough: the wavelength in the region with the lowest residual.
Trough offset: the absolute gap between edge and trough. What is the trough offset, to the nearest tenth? 1.9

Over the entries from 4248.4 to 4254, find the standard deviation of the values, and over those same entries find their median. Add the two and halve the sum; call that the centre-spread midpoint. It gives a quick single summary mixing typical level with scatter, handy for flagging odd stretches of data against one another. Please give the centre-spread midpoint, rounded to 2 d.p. 4.30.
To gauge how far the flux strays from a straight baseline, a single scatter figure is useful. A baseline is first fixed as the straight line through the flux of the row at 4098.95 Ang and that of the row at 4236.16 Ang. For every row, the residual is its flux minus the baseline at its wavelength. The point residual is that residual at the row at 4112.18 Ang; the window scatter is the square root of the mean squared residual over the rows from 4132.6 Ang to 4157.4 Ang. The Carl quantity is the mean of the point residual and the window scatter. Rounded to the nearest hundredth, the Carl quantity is 1.10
